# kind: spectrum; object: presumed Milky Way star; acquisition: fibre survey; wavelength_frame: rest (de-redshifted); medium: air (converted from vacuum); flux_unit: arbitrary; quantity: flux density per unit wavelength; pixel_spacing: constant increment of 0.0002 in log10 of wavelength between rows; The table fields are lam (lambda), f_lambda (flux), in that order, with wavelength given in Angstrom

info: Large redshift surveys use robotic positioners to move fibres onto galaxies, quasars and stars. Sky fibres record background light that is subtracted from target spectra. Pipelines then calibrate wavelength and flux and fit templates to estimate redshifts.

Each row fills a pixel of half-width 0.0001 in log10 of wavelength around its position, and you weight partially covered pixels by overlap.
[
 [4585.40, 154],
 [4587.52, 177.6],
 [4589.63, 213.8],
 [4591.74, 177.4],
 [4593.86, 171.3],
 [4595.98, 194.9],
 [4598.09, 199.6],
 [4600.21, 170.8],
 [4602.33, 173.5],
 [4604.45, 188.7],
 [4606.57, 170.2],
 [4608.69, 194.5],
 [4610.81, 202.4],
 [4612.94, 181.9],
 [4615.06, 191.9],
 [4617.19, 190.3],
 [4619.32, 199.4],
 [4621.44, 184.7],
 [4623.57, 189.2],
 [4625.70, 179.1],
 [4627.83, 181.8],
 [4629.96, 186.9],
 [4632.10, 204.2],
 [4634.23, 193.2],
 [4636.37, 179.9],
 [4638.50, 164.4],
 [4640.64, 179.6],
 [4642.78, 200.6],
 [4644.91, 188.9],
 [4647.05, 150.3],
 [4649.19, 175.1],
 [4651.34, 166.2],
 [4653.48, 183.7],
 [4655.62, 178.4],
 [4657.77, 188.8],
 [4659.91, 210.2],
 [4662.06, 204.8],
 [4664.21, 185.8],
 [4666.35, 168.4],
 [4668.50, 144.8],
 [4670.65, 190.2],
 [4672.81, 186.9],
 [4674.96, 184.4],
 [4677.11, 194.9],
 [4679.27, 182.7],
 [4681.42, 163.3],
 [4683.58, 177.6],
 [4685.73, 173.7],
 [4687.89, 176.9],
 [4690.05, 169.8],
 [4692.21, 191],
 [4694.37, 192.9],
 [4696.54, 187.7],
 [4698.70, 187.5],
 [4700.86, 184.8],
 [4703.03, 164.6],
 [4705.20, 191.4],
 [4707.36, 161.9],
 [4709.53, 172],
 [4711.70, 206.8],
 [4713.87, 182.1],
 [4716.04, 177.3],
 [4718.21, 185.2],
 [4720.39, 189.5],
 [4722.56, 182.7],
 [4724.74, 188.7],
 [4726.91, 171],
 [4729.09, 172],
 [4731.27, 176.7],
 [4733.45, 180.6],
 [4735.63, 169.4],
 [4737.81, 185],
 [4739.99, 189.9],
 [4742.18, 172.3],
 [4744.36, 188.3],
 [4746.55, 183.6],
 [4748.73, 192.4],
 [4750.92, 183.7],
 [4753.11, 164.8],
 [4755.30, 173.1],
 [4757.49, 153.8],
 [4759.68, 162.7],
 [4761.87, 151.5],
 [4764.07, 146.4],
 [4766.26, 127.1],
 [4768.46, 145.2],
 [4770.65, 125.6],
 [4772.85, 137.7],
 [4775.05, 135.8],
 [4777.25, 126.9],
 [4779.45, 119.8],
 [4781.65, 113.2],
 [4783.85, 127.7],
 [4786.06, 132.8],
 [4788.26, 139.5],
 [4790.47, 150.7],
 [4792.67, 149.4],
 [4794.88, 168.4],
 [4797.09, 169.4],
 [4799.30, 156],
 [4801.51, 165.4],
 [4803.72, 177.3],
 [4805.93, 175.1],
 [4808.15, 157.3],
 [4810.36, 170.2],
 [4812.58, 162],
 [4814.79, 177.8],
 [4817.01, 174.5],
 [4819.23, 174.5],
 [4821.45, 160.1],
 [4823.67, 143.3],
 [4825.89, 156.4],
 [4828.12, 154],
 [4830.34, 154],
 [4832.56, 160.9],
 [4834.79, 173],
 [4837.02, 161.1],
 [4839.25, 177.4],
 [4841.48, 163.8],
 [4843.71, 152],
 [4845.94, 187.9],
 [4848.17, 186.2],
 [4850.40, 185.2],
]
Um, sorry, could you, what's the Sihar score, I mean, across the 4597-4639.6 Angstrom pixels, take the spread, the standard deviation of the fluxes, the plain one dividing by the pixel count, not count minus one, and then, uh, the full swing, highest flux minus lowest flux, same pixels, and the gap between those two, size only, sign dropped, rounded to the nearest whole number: 29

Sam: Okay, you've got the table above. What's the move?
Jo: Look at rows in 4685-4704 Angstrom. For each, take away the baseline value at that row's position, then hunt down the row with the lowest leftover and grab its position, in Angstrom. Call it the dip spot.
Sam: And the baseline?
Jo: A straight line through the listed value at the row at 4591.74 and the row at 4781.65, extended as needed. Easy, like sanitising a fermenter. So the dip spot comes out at 4703.03 Angstrom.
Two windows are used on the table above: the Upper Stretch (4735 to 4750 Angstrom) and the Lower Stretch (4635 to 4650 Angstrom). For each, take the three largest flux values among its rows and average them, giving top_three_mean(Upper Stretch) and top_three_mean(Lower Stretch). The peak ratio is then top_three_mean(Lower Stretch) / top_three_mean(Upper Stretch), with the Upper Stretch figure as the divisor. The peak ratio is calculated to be 1.00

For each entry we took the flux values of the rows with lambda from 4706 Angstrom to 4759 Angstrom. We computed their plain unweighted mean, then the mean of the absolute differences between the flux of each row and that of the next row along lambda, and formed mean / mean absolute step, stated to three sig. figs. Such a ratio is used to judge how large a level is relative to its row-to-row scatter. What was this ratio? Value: 15.8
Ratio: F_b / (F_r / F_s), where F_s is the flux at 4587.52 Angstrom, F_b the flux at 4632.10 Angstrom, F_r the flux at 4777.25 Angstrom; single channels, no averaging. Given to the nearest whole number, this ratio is 286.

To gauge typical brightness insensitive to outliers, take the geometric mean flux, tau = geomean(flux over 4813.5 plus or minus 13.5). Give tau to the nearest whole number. 166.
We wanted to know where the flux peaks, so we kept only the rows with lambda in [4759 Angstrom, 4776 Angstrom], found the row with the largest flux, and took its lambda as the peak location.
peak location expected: 4759.68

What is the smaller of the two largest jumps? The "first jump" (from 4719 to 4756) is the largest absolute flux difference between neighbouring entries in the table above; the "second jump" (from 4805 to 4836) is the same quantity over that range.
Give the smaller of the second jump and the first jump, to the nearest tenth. 17.8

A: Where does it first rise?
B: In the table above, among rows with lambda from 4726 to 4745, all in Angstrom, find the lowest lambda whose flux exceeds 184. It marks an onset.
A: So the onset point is 4737.81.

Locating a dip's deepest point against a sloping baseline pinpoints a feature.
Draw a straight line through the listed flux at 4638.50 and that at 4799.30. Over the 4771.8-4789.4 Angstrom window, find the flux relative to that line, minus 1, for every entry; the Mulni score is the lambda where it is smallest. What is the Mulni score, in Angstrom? 4781.65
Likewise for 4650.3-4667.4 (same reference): 4651.34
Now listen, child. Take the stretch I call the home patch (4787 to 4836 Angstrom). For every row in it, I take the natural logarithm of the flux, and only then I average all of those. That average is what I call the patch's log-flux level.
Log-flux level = 5.09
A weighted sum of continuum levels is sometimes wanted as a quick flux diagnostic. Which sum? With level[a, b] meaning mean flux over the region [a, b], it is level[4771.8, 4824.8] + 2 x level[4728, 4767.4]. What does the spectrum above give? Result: 494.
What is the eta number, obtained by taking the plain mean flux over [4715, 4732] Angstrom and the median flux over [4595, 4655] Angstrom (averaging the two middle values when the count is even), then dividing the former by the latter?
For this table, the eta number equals 0.971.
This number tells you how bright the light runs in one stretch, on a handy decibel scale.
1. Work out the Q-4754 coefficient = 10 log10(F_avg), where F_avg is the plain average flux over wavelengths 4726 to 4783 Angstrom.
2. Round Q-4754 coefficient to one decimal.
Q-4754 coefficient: 22.0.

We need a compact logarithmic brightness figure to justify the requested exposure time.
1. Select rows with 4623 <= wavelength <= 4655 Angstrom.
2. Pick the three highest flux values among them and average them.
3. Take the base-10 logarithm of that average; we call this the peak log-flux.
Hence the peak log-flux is 2.30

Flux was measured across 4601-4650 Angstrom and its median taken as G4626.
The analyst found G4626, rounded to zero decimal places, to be 187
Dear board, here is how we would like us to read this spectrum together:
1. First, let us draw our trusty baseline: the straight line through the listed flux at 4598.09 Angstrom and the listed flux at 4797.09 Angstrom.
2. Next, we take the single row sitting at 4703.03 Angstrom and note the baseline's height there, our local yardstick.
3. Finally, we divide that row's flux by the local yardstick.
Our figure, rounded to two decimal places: 0.90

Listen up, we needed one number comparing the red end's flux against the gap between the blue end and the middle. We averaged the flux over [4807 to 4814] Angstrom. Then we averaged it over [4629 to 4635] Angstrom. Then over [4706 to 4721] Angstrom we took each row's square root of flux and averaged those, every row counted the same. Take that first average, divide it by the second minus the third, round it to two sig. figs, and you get 0.90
